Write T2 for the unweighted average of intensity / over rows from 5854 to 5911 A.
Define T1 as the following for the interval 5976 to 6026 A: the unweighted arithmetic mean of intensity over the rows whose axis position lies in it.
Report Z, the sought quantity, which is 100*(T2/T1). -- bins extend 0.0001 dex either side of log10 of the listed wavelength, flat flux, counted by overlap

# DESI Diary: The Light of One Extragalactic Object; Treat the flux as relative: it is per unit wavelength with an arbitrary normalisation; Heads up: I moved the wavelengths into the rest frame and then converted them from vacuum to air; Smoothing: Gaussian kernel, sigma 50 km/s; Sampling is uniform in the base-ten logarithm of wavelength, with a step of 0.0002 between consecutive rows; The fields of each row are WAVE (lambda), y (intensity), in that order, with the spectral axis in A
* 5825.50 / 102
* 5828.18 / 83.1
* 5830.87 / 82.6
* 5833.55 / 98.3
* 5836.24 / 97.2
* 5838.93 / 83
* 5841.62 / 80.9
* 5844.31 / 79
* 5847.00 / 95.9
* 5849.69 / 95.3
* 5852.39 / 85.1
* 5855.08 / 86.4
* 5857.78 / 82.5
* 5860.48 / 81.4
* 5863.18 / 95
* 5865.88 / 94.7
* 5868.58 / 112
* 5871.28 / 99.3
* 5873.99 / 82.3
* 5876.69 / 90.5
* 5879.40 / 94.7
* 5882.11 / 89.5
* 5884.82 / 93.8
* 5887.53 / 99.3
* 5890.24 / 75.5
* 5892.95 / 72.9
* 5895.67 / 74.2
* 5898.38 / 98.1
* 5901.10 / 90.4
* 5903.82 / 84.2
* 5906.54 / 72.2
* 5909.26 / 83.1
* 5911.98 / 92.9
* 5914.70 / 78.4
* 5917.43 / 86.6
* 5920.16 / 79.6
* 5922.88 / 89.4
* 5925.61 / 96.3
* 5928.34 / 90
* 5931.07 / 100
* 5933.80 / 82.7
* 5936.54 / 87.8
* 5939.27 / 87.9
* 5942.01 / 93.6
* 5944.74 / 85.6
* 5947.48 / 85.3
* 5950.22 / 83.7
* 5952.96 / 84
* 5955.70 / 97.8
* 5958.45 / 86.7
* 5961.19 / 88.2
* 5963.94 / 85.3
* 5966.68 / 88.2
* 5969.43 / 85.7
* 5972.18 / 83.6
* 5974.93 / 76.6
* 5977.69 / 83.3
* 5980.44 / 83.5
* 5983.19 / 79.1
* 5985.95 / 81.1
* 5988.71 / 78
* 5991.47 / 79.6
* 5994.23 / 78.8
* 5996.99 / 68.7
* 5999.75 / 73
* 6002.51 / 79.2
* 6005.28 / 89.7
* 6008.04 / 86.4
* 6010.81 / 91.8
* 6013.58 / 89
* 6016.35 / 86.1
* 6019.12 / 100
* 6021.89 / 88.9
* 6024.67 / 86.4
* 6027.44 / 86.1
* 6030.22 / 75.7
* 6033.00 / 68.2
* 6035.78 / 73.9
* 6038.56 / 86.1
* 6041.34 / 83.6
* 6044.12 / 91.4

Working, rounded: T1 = 83.5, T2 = 88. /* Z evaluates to 106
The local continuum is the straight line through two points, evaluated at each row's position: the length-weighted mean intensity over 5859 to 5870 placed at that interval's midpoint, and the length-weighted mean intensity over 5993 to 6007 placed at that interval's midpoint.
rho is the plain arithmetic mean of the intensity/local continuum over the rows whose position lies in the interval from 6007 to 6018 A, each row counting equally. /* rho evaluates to 1.15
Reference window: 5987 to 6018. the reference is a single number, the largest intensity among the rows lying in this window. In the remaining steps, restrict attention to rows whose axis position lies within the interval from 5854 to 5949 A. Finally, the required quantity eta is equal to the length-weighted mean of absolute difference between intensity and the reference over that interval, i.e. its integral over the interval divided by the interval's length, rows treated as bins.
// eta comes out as 7.5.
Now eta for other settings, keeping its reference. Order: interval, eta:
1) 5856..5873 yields 8.8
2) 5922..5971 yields 5.3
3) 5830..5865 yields 7.3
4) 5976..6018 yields 10.0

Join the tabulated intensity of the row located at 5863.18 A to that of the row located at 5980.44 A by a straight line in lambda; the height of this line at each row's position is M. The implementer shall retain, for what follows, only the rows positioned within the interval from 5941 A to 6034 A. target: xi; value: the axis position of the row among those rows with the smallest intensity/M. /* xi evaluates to 5996.99 A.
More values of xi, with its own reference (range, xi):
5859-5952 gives 5892.95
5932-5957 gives 5933.80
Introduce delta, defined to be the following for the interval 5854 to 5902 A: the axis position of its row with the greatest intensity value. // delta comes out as 5868.58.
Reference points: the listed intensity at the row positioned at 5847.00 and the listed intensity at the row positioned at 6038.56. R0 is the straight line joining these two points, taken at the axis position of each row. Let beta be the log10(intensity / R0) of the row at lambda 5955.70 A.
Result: 0.034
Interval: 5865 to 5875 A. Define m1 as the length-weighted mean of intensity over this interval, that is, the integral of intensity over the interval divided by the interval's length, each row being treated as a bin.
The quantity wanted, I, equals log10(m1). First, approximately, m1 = 97.7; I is 1.99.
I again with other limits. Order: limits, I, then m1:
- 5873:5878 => 1.94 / 86.8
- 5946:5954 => 1.93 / 84.3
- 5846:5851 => 1.98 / 95.6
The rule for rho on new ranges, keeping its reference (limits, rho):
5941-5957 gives 1.04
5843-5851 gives 0.92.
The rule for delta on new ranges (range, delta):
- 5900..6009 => 5931.07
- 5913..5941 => 5931.07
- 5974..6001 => 5980.44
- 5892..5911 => 5898.38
